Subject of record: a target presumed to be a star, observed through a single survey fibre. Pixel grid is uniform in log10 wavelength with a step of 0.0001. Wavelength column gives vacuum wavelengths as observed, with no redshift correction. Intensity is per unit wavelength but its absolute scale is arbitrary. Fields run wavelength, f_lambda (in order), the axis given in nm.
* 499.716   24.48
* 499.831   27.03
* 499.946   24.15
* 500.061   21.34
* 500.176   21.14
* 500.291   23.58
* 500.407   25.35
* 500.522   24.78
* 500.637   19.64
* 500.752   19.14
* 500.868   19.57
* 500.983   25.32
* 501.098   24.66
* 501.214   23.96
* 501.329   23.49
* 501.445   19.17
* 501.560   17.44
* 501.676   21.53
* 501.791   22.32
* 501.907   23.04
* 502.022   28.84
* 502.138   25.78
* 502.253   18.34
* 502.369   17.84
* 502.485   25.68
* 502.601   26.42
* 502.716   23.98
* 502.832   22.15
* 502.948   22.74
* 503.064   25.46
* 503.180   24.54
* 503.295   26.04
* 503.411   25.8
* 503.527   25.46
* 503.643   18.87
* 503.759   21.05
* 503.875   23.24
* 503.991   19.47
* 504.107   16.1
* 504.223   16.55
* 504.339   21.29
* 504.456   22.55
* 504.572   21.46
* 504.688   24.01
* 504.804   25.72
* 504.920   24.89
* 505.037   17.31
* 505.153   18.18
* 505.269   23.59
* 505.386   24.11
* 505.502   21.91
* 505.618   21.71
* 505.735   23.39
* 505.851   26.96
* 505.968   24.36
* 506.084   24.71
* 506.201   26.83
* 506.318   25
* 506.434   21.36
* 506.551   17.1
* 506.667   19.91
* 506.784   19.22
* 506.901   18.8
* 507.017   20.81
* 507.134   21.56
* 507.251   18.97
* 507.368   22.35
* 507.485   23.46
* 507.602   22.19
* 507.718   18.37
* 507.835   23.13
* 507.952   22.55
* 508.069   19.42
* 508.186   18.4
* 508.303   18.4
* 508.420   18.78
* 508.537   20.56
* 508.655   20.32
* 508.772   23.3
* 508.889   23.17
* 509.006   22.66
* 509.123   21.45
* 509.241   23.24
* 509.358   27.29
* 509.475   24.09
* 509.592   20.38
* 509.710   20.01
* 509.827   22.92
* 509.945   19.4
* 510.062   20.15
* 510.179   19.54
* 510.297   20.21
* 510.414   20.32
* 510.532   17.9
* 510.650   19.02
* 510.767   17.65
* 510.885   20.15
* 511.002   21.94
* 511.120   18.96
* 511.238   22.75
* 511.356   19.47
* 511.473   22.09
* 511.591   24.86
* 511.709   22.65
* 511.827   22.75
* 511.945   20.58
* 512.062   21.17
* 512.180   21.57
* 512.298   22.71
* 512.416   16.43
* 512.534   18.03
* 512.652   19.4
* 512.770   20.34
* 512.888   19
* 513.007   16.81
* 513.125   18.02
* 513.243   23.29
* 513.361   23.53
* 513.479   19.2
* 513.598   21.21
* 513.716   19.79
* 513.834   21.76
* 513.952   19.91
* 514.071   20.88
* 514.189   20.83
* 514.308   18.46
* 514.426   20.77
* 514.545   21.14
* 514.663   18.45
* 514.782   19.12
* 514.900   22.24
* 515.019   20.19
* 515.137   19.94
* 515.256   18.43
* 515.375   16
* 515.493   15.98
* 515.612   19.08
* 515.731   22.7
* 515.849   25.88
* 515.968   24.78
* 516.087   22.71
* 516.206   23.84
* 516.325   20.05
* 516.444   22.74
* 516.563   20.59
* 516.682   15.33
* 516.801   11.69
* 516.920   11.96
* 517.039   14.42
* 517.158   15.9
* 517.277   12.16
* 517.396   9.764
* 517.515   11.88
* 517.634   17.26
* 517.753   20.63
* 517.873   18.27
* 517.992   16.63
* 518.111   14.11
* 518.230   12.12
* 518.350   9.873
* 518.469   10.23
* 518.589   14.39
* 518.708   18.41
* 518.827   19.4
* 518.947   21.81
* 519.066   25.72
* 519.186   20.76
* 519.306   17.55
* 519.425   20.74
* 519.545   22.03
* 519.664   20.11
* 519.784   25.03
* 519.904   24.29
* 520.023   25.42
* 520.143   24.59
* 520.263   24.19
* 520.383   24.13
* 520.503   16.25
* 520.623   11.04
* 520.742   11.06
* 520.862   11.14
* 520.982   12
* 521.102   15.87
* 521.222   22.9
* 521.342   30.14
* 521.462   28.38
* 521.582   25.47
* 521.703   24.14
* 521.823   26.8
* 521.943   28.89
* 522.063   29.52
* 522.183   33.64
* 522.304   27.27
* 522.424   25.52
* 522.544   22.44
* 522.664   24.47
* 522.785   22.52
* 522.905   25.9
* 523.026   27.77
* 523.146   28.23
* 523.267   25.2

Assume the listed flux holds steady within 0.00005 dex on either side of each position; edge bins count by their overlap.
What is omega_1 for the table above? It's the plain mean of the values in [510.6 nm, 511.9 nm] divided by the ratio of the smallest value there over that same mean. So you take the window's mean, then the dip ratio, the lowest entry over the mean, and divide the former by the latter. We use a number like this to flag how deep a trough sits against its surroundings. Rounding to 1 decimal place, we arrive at 25.3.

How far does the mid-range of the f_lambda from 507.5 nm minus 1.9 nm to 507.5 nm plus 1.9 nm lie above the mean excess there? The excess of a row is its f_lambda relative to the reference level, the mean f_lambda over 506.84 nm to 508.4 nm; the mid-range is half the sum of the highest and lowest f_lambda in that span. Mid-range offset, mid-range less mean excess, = 21.0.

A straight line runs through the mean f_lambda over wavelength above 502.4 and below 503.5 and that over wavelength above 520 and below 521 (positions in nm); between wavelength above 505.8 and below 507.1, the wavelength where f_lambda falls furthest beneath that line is 506.551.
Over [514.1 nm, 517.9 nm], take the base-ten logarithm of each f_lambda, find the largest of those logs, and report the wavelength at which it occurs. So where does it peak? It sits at 515.849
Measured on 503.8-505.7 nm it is 504.804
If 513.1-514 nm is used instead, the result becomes 513.361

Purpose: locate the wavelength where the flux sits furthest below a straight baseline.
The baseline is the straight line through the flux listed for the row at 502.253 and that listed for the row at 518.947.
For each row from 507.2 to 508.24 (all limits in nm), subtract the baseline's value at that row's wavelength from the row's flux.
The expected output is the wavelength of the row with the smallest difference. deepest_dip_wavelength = 508.186 nm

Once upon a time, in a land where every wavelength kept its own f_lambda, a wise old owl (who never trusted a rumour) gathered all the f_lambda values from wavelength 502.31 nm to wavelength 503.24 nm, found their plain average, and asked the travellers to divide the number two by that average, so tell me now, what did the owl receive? 0.085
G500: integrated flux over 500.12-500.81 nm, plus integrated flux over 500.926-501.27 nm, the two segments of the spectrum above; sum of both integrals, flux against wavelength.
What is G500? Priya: 24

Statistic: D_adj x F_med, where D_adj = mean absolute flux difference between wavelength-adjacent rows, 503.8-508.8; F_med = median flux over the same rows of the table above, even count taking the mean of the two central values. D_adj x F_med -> 46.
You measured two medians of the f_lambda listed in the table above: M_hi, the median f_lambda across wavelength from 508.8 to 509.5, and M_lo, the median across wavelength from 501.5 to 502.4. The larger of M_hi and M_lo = 23.2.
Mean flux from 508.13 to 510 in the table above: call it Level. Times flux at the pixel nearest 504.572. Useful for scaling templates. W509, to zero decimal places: 462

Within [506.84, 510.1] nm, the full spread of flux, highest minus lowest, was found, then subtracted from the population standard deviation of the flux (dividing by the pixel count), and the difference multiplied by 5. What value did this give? -34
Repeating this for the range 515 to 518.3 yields -59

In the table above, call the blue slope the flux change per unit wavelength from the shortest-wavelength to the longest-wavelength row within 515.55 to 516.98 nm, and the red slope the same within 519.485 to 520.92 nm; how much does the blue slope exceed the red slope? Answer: 3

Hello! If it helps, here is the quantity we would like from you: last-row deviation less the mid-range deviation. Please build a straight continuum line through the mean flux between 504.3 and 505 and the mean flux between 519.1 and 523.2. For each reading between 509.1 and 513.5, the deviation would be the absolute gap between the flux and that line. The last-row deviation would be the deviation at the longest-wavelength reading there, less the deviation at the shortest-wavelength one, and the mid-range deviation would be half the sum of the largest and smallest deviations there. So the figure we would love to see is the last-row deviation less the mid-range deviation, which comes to -1.2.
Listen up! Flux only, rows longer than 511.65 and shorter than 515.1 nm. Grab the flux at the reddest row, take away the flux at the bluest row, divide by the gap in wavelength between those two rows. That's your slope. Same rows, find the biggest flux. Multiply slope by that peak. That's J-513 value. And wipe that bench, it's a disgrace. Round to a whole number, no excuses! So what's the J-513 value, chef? -17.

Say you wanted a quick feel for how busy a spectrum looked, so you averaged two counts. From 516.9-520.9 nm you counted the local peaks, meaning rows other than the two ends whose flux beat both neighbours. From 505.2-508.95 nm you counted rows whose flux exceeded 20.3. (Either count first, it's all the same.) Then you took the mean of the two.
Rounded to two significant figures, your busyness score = 14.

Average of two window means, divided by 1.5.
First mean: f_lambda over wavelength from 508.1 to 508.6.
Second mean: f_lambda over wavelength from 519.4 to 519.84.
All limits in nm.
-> 13.7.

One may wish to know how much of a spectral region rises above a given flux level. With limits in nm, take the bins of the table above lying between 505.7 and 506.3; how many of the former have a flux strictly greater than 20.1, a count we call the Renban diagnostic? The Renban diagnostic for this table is 5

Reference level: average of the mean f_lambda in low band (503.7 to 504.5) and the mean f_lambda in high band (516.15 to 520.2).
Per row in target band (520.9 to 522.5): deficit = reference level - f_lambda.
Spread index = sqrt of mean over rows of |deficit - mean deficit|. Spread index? 2.03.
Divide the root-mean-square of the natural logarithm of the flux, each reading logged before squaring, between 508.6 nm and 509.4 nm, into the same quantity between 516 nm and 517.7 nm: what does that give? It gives 0.88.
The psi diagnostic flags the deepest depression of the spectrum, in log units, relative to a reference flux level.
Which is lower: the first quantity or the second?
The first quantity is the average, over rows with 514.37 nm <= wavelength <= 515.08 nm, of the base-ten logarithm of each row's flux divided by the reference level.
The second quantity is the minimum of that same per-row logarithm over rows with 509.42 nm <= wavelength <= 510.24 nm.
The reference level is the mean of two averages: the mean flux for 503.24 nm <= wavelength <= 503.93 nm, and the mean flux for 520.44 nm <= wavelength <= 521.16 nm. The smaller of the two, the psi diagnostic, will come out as 0.029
